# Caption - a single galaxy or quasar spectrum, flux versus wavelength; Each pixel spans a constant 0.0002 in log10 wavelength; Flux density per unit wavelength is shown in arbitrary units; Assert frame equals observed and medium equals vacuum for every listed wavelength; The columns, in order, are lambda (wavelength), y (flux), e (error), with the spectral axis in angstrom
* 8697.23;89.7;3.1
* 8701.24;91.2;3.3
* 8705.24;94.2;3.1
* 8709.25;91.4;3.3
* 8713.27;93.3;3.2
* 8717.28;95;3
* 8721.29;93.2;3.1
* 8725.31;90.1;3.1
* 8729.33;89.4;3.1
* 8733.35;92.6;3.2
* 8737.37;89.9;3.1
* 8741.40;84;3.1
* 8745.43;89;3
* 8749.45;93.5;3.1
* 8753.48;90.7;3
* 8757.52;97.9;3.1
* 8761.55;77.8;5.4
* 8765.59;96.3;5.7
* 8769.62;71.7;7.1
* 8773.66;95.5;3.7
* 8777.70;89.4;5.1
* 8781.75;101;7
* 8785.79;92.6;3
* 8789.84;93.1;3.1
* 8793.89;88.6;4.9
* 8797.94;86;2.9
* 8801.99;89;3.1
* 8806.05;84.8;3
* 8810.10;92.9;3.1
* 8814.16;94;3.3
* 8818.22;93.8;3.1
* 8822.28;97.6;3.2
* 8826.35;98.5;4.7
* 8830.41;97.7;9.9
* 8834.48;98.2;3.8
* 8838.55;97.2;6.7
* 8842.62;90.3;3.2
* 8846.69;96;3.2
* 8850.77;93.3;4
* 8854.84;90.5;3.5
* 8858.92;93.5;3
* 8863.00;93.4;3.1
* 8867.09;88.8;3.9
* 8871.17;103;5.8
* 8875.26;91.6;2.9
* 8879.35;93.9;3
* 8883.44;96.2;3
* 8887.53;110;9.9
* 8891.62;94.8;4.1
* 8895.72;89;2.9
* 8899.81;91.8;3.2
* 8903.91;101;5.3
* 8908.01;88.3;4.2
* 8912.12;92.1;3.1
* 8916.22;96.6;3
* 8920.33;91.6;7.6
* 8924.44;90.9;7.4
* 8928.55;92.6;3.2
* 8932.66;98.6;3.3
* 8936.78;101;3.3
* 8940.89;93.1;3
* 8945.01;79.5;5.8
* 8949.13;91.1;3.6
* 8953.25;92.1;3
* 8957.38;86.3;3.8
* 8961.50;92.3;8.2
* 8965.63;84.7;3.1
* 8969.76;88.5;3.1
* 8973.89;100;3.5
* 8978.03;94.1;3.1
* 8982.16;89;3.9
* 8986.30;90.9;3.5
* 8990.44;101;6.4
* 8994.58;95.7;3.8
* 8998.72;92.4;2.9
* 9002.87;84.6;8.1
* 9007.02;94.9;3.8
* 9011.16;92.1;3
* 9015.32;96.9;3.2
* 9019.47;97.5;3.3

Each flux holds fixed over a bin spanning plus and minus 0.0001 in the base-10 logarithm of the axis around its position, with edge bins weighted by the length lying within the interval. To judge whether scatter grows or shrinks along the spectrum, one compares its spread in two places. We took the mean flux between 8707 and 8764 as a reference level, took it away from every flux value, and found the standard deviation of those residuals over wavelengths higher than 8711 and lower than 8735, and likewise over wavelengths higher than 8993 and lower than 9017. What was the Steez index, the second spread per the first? 2.08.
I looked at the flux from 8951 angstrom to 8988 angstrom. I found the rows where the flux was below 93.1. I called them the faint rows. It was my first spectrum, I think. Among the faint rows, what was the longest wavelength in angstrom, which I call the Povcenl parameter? 8986.30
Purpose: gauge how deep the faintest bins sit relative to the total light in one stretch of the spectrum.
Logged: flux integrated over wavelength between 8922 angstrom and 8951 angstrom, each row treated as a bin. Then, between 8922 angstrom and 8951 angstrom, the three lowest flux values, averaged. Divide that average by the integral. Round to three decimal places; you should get 0.033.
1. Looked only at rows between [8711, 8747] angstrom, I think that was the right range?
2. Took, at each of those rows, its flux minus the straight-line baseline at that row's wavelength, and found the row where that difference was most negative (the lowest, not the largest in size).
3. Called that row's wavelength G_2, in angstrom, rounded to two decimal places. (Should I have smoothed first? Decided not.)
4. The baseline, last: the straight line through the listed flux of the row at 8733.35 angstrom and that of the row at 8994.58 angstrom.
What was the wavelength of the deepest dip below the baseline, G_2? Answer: 8741.40 angstrom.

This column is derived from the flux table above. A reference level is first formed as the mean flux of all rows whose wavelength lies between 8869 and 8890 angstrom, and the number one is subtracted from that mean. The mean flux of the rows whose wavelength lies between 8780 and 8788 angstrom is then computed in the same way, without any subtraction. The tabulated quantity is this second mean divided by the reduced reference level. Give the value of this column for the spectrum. 0.99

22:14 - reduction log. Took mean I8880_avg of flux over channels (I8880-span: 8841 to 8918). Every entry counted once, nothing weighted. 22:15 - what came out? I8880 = 94.4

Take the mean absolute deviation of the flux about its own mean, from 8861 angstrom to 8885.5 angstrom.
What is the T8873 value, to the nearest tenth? 3.4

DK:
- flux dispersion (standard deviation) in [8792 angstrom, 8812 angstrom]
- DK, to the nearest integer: 3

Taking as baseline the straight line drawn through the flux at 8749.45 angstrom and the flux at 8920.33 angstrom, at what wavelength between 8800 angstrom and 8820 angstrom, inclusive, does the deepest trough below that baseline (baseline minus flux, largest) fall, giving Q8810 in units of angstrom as 8806.05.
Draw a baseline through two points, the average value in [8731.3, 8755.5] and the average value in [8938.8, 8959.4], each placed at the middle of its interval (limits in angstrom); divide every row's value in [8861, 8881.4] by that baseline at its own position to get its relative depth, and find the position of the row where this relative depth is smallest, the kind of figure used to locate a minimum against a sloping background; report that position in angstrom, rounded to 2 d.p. 8867.09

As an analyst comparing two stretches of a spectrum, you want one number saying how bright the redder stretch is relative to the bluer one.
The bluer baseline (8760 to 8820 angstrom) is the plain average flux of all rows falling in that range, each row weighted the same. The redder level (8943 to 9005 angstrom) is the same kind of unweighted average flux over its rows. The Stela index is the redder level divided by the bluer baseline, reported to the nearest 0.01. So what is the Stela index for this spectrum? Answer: 1.01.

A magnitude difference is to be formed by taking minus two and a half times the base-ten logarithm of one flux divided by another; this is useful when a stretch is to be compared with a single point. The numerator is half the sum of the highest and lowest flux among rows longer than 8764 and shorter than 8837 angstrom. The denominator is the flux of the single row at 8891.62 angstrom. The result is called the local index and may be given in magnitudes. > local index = 0.10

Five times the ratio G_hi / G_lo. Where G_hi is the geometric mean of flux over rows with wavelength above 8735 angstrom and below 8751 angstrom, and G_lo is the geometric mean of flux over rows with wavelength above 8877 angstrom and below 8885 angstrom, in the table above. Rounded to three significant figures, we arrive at 4.68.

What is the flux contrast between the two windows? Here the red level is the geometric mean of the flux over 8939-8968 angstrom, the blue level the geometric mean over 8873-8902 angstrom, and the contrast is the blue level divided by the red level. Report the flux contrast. 1.08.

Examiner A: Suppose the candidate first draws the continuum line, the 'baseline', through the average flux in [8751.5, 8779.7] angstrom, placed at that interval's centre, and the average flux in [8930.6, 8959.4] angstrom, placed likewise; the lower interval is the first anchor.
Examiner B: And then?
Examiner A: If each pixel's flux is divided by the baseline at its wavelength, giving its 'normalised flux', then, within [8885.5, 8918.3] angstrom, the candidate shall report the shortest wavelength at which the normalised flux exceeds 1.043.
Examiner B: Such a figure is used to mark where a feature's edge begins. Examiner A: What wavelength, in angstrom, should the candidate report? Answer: 8887.53 angstrom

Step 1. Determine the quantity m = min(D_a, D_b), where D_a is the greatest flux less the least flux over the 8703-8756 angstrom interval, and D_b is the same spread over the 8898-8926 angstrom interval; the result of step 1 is 11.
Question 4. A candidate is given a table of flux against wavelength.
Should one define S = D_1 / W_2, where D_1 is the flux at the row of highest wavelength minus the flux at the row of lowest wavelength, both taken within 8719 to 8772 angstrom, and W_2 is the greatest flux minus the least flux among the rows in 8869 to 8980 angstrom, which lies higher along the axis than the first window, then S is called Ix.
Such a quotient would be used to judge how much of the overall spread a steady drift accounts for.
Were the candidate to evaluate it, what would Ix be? -0.70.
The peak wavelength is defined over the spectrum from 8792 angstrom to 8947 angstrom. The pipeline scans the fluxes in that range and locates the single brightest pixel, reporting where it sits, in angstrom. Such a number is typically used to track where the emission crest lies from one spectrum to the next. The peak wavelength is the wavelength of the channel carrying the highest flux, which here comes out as 8887.53 angstrom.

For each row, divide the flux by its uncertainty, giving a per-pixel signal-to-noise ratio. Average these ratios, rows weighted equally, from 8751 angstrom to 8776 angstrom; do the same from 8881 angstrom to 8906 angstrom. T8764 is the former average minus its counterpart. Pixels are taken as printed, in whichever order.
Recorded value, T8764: -2.6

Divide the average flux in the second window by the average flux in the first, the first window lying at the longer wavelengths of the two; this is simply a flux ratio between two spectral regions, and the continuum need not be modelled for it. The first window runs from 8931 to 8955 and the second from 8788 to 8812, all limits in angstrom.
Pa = 0.96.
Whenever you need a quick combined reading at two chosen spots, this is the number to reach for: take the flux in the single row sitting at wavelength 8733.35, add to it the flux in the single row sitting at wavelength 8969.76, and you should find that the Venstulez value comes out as 181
